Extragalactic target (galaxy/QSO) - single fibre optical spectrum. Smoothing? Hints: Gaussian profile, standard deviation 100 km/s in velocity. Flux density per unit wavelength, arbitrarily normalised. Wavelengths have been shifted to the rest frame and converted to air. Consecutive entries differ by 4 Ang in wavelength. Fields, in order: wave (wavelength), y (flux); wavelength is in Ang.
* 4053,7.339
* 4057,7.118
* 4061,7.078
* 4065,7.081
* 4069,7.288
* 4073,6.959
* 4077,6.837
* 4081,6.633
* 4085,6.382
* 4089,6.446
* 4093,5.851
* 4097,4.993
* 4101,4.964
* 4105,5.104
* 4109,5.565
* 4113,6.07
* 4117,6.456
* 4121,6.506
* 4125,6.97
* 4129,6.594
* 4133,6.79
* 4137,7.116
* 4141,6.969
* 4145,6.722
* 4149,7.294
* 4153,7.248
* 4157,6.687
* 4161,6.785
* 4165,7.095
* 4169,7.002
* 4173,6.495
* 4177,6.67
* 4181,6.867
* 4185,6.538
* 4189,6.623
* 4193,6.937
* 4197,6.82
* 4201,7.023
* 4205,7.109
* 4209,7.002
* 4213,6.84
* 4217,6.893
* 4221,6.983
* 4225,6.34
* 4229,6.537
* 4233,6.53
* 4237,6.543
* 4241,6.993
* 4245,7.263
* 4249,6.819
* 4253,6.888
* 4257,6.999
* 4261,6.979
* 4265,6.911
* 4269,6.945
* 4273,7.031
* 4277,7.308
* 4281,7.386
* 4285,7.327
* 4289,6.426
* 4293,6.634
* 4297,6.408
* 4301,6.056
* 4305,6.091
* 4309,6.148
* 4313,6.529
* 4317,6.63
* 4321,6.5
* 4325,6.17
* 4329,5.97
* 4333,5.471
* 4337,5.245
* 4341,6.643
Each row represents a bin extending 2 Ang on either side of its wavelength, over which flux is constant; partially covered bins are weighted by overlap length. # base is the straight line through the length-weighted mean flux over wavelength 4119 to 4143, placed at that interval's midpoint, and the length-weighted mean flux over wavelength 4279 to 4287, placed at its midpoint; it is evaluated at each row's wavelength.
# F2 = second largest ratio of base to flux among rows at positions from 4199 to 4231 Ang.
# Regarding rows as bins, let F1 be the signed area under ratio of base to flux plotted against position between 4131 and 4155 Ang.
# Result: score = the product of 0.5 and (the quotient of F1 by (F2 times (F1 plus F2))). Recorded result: 0.436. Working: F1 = 23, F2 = 1.10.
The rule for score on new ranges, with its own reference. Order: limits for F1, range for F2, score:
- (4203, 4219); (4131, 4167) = 0.460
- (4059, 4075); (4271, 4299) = 0.404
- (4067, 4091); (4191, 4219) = 0.463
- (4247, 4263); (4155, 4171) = 0.462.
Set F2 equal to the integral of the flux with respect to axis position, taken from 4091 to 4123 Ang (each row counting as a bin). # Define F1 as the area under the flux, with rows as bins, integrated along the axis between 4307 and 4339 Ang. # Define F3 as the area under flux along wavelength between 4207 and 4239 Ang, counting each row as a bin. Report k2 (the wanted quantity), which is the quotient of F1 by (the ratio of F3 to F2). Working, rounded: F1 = 195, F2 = 182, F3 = 215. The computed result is 165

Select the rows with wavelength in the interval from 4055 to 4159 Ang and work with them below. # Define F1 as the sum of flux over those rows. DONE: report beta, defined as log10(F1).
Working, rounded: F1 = 170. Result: 2.23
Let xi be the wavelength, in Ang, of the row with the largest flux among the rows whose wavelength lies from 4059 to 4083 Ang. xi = 4069 Ang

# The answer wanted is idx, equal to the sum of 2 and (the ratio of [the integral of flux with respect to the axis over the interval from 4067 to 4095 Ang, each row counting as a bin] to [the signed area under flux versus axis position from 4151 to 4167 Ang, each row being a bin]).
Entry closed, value 3.7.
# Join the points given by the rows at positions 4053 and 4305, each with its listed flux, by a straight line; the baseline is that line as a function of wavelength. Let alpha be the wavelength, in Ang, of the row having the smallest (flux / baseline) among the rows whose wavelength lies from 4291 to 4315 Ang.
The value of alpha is 4301 Ang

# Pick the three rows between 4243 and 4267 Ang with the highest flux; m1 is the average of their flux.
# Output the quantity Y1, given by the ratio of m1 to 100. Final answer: 0.071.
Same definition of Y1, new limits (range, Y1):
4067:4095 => 0.070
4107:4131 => 0.067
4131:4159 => 0.072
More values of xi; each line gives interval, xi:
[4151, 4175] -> 4153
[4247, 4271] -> 4257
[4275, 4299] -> 4281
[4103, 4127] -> 4125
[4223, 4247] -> 4245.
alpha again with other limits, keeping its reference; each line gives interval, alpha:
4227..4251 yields 4229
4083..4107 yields 4101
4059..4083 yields 4081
